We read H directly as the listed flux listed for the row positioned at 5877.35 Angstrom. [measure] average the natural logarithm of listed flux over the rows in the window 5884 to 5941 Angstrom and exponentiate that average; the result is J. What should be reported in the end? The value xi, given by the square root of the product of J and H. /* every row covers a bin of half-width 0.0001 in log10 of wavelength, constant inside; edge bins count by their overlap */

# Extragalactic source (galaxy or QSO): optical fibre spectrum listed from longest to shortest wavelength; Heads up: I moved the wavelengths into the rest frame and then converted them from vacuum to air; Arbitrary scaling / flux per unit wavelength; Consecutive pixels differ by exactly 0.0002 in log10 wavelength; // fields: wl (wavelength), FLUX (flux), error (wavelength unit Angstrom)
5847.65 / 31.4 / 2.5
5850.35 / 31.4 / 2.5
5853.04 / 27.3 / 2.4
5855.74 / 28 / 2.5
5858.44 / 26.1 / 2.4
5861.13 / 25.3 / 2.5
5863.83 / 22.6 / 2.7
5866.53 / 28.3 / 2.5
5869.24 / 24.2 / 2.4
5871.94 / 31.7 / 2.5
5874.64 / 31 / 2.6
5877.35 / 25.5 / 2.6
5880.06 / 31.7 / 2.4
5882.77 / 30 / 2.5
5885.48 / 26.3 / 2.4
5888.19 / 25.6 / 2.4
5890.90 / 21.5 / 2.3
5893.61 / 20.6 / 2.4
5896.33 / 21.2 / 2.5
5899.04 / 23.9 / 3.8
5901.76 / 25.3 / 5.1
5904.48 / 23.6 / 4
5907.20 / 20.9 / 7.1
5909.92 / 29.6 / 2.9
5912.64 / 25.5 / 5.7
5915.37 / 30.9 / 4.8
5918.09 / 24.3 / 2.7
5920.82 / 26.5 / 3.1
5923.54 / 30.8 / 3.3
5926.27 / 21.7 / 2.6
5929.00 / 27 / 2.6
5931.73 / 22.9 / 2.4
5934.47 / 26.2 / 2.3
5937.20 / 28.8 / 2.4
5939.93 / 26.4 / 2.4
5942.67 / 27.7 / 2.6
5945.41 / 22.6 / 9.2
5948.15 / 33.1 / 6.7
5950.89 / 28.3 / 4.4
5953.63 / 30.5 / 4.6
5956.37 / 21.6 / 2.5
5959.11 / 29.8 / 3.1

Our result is 25.3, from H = 25.5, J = 25.0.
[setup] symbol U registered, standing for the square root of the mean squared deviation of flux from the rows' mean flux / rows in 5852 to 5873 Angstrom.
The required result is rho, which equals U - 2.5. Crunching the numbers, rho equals 0.12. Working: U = 2.62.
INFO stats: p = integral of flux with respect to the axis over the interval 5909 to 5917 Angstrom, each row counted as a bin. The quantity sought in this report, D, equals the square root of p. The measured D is 15.1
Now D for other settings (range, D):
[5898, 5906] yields 13.9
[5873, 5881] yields 15.3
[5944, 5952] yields 15.0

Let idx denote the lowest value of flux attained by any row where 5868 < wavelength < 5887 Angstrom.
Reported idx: 24.2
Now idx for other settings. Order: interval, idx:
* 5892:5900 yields 20.6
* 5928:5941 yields 22.9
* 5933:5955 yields 22.6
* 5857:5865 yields 22.6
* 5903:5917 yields 20.9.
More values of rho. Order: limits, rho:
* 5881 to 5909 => 0.34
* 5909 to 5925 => 0.11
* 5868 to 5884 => 0.52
